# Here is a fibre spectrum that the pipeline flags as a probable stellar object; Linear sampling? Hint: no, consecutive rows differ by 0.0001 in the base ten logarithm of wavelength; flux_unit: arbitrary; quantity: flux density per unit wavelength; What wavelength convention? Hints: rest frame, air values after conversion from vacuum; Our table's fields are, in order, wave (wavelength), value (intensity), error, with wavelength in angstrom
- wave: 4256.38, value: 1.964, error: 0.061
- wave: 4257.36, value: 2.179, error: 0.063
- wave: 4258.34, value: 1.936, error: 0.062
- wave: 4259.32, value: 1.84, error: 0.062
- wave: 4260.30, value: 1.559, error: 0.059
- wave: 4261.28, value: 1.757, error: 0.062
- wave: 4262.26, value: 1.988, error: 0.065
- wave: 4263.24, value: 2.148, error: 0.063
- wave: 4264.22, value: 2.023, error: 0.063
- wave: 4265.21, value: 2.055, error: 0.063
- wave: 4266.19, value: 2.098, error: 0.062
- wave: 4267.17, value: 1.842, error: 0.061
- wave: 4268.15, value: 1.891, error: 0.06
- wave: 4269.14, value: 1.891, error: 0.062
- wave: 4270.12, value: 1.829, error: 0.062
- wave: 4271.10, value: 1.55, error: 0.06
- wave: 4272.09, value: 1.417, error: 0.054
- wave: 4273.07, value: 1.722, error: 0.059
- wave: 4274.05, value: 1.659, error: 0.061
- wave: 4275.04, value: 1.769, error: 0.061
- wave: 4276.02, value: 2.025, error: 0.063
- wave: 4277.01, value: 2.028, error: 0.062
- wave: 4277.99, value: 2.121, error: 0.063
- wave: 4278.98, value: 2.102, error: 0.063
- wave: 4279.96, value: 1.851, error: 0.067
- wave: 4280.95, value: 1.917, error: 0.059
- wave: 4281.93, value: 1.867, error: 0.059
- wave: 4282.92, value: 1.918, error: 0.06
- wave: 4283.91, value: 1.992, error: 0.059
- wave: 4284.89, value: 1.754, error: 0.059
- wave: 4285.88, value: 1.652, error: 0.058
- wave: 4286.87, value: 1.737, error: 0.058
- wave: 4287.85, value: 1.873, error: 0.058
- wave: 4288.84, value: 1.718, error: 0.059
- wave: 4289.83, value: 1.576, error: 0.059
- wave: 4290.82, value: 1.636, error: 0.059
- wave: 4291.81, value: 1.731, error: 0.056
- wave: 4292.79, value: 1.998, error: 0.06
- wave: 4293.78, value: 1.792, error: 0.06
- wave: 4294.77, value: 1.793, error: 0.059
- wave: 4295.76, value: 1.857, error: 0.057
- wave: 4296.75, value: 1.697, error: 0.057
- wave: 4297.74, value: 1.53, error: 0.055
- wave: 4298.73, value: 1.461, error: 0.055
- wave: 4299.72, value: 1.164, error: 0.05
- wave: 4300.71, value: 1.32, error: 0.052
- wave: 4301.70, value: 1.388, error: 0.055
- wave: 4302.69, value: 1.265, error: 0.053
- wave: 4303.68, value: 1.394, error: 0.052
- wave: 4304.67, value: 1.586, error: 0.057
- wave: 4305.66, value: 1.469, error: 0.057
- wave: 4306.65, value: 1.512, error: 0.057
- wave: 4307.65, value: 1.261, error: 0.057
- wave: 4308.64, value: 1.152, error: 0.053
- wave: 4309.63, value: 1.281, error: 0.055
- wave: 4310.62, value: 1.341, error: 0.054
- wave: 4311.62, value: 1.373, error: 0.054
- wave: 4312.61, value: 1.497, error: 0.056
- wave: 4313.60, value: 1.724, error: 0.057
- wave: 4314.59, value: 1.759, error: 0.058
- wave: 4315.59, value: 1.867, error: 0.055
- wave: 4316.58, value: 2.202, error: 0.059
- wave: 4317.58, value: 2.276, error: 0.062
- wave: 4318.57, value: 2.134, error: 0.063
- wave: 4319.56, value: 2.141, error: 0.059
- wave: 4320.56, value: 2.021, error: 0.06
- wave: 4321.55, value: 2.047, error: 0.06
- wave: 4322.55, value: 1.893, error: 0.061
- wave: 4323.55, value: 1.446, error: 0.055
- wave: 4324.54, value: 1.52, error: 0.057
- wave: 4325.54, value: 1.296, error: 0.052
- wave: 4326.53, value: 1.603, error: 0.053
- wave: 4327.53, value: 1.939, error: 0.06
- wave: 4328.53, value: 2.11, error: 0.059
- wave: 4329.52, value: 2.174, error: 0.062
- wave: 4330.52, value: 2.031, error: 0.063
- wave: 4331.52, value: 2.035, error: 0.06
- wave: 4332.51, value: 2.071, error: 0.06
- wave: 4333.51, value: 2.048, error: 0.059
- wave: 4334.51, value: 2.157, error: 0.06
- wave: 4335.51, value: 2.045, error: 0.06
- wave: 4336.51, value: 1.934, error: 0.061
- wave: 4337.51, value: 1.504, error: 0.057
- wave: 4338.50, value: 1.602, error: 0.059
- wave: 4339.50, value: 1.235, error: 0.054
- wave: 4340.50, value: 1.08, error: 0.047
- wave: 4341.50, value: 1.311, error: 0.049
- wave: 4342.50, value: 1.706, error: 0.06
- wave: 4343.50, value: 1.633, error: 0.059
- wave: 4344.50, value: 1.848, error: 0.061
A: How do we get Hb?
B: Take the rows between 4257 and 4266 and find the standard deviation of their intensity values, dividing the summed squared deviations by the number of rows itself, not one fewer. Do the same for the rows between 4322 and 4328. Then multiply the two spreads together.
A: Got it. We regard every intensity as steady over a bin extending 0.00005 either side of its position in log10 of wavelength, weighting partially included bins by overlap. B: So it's 0.043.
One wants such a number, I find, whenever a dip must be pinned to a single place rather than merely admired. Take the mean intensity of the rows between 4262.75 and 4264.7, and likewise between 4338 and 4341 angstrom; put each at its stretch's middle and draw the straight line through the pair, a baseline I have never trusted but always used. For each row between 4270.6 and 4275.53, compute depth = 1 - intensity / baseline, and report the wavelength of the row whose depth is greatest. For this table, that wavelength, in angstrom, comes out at 4272.09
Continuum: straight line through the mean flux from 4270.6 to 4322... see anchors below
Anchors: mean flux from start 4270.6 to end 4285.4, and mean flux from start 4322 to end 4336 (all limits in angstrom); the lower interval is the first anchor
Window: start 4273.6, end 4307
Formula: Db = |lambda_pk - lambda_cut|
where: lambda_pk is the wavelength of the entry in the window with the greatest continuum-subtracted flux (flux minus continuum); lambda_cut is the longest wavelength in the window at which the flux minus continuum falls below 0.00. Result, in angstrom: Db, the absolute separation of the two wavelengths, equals 28.7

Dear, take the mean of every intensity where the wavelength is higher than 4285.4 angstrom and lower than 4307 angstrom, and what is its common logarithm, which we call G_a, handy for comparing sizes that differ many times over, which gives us 0.20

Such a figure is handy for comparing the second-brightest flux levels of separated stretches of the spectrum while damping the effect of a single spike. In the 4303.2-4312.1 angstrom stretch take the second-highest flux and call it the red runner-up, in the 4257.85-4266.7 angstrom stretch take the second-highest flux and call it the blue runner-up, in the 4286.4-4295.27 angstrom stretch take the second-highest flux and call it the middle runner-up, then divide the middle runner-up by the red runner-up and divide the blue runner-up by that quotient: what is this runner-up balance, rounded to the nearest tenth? 1.7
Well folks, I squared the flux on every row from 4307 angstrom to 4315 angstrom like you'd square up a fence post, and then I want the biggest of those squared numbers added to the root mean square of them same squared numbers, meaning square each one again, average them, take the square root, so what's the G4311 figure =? 5.3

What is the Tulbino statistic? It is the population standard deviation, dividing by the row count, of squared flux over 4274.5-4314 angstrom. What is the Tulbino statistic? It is 0.87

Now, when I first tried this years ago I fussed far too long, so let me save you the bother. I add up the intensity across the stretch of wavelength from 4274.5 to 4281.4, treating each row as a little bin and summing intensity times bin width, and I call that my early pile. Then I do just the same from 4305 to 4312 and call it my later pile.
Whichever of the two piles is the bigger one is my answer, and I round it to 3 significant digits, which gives 13.6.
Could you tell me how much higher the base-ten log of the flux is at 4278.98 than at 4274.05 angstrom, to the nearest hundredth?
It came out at 0.10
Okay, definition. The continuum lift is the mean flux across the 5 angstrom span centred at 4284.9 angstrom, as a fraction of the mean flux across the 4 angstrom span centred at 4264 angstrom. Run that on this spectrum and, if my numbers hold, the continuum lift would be 0.88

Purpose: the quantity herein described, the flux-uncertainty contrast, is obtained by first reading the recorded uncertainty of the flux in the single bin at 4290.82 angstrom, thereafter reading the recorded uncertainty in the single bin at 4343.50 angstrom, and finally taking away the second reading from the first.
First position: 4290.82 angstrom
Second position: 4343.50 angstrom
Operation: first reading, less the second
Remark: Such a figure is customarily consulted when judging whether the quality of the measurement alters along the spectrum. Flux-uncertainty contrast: 0.000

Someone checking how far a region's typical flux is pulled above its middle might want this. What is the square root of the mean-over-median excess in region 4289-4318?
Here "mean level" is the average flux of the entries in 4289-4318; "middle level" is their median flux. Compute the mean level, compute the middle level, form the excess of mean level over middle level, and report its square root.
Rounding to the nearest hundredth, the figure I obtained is 0.23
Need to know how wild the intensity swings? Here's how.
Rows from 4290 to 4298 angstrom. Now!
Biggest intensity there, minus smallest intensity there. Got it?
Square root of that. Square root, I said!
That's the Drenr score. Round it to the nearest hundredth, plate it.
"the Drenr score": 0.68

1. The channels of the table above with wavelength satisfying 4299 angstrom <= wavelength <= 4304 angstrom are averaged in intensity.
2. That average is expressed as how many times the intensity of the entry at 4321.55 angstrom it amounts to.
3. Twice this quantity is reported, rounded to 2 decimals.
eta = 1.28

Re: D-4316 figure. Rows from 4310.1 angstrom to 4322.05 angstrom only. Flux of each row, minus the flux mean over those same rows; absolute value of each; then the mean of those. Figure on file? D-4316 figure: 0.27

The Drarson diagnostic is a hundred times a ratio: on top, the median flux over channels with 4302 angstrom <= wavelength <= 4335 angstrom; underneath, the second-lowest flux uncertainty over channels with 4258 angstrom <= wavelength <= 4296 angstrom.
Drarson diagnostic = 3141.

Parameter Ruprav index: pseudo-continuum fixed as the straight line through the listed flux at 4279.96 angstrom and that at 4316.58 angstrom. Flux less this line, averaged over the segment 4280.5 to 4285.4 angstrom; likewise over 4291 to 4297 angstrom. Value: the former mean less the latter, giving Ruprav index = 0.19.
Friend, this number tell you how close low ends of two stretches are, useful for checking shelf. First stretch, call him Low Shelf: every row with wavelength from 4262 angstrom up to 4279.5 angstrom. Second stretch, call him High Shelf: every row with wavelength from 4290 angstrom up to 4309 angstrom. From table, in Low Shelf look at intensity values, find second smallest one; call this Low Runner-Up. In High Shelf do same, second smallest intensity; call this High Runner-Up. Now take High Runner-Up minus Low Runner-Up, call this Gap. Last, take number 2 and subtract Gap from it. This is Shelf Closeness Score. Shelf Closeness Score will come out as 2.39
